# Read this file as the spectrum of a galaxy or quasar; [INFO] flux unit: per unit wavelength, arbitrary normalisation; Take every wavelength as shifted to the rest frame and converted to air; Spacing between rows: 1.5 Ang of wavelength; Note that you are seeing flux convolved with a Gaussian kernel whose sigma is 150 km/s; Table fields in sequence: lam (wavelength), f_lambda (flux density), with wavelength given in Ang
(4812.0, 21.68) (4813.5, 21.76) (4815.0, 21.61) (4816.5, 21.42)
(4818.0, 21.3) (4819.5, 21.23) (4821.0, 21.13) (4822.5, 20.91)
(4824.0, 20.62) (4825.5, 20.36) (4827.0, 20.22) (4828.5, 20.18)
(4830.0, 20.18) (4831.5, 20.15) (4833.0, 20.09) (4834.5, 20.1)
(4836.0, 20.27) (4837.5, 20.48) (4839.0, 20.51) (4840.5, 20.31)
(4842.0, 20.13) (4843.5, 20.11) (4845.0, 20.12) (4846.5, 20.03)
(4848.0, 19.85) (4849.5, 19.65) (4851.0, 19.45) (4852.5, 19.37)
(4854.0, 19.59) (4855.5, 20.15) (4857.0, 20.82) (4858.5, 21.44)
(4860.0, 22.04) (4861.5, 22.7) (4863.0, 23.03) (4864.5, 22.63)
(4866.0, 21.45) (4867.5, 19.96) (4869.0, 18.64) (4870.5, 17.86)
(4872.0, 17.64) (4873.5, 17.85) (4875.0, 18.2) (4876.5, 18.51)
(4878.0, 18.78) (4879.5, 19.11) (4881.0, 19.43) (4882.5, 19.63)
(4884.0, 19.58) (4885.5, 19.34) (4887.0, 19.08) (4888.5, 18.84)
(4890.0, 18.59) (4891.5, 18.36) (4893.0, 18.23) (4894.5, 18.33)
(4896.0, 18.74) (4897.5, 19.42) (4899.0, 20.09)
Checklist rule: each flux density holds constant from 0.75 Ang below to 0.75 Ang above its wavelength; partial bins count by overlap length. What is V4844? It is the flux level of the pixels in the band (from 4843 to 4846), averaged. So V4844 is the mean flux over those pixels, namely 20.1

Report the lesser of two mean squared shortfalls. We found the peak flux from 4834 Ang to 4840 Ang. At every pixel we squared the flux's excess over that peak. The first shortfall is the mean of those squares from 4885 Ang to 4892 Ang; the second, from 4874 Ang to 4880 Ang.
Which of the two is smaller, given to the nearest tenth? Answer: 2.9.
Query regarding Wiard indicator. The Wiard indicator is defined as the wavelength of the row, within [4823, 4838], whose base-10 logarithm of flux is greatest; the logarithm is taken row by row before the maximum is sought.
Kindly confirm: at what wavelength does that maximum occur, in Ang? 4824.0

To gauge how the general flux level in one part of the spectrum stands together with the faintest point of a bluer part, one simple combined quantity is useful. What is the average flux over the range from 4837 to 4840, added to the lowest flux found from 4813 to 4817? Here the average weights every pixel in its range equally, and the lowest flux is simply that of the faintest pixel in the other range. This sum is 41.9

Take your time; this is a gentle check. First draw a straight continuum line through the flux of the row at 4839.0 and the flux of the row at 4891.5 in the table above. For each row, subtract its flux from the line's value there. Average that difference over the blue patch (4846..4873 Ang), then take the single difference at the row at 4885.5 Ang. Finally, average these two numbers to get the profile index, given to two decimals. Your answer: -0.70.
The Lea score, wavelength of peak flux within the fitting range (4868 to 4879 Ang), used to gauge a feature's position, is 4878.0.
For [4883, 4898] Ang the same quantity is 4884.0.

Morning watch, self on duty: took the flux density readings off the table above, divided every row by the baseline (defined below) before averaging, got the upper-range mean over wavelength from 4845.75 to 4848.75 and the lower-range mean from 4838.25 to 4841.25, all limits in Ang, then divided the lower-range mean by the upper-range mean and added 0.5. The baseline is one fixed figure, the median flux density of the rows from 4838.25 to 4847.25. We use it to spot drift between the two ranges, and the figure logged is 1.52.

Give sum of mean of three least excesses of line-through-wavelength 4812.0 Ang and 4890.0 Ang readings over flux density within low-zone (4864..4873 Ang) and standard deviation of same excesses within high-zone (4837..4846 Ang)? -1.7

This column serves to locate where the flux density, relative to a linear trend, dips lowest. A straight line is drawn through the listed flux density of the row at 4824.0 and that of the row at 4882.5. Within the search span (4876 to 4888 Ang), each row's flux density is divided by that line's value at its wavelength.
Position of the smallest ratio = 4876.5 Ang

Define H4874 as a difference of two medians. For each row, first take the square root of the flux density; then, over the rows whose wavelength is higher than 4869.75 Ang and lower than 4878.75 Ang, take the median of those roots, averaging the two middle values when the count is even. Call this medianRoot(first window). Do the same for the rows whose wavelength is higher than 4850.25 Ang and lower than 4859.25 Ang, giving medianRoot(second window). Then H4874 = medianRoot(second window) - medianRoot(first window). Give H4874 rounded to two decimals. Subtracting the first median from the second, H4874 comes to 0.21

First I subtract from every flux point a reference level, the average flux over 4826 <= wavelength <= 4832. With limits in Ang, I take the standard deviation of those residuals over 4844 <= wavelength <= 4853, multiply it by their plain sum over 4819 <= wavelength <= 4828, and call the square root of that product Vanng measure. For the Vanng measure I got 1.0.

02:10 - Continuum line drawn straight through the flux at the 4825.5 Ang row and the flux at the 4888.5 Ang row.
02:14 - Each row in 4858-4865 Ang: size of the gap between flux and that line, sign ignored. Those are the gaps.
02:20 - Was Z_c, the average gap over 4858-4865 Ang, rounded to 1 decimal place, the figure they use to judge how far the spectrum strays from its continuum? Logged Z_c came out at 2.9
